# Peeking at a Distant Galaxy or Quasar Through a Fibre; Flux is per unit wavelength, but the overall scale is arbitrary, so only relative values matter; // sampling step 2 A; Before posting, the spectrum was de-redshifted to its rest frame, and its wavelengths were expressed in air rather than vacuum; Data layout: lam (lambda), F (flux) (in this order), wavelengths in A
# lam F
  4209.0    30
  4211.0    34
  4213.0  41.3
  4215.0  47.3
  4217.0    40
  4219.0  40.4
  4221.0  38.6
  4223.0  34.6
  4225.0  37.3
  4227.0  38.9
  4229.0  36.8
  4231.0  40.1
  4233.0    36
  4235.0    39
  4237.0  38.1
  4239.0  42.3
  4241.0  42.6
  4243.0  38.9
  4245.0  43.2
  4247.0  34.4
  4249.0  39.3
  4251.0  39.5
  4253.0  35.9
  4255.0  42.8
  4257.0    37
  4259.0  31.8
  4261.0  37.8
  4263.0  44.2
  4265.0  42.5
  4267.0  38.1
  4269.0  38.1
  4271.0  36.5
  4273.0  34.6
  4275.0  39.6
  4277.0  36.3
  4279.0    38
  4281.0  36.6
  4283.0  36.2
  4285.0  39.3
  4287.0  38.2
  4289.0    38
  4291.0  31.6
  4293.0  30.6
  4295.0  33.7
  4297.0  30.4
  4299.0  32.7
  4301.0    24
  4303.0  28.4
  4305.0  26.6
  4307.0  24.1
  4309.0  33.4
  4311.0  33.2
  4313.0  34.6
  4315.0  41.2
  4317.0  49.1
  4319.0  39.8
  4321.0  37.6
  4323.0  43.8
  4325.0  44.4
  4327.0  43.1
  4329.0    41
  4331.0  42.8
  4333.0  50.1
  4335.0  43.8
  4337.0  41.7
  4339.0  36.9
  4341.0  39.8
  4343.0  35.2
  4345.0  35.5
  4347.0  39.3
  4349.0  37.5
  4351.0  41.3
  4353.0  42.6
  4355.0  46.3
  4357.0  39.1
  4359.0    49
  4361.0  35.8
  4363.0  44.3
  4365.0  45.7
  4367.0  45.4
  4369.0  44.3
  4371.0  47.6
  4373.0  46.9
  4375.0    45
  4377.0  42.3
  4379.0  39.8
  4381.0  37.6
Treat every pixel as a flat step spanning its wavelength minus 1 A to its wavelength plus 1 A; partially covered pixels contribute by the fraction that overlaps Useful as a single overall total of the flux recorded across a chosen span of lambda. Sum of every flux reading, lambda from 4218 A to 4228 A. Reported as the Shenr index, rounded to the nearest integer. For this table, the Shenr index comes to 190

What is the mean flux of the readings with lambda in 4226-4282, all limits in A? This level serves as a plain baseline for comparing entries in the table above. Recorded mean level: 39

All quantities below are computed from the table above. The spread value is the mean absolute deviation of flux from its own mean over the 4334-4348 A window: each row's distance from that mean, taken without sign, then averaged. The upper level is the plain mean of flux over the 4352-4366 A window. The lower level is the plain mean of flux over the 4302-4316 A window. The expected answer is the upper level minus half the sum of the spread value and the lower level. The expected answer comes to 26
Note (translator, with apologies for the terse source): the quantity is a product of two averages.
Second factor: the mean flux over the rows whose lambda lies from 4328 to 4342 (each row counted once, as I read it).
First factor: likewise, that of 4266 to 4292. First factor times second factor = 1565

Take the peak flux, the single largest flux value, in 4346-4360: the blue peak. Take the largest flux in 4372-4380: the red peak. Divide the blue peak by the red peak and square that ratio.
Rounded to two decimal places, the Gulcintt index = 1.09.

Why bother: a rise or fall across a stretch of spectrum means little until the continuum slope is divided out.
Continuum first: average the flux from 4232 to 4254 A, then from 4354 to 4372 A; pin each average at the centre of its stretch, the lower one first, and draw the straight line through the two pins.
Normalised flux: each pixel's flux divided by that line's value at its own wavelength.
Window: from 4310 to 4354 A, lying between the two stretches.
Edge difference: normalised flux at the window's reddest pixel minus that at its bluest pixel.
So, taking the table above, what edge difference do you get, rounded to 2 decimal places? 0.18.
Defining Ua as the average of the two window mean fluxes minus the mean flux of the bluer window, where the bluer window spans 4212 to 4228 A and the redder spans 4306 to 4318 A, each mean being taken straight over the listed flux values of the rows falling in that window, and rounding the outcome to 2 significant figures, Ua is -1.9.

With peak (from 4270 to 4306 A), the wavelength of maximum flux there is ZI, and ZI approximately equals 4275.0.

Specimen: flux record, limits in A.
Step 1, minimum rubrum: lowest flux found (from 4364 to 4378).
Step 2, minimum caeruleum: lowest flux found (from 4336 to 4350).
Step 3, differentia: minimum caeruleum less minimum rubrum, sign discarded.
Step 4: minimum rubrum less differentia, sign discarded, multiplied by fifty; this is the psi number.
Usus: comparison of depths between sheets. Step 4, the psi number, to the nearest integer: 1760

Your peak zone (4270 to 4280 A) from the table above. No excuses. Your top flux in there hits 39.6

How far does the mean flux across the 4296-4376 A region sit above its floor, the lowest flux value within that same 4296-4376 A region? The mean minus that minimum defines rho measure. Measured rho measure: 16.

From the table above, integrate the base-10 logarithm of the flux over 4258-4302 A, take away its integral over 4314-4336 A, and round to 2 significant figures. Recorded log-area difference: 32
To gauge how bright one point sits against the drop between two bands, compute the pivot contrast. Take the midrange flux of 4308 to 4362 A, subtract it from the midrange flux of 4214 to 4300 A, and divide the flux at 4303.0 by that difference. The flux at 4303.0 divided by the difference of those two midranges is -10.1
